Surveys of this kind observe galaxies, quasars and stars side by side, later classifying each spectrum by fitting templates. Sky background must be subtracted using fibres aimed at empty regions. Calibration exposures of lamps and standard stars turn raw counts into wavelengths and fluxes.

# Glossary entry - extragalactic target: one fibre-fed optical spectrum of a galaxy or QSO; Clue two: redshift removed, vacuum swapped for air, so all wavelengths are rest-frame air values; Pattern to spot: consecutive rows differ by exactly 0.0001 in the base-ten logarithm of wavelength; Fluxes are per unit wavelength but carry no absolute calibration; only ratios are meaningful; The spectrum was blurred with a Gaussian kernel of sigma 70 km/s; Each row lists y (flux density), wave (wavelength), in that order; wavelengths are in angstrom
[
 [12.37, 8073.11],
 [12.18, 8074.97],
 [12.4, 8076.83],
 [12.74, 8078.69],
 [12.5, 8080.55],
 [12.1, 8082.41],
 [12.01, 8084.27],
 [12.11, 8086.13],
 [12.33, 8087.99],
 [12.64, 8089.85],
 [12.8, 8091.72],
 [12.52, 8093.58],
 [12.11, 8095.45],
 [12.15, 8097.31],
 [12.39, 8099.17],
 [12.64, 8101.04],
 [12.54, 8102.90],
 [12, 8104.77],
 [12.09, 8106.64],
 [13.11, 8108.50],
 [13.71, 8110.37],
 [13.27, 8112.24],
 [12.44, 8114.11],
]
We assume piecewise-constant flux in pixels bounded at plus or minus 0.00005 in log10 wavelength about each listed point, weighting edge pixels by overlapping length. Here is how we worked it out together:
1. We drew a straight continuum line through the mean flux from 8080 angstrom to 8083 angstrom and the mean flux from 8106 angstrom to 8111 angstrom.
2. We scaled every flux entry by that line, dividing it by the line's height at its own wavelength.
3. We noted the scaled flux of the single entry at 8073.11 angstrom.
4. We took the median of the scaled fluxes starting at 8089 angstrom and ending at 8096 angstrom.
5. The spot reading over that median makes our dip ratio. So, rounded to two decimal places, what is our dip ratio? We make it 1.02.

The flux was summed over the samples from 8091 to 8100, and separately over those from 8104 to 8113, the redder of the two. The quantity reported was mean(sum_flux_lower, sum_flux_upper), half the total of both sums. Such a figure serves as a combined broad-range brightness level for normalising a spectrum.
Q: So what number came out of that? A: 63.1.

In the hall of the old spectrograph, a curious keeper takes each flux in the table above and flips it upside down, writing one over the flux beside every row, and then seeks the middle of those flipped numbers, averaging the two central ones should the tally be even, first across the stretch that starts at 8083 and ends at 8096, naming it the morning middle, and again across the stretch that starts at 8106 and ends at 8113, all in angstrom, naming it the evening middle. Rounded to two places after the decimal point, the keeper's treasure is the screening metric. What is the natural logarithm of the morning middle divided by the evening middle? 0.07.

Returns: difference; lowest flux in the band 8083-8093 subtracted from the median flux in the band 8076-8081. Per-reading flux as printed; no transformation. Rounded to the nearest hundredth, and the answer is 0.49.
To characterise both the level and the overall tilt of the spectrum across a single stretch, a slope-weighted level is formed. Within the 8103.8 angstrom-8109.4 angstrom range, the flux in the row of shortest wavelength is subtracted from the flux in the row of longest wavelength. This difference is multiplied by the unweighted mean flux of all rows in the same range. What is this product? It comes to 14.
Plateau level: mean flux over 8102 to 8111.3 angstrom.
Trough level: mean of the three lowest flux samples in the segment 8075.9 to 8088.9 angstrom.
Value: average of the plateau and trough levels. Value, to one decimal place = 12.4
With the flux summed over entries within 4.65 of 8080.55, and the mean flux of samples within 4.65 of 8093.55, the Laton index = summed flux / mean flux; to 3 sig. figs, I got 4.96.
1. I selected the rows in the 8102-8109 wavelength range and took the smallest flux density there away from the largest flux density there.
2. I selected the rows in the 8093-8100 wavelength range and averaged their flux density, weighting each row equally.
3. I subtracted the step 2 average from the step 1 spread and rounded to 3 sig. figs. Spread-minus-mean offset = -11.2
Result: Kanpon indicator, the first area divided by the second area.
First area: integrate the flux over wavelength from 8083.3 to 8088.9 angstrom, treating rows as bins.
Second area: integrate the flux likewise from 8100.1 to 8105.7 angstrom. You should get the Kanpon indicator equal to 0.98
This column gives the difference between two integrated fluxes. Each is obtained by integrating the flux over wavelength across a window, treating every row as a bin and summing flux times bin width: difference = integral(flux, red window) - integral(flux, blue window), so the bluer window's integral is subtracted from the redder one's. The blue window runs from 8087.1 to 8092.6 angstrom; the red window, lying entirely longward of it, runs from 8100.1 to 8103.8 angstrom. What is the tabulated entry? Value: -23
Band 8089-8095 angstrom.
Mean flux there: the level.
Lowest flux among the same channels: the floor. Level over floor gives 1.01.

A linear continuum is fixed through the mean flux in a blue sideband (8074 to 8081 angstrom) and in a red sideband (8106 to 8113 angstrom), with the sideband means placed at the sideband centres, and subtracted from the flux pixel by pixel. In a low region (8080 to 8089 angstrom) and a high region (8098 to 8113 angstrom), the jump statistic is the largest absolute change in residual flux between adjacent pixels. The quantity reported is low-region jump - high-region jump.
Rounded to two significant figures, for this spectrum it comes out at -0.55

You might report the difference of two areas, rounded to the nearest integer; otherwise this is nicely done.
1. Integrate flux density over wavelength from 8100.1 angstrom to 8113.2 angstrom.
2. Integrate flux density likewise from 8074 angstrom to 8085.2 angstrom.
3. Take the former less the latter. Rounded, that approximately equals 29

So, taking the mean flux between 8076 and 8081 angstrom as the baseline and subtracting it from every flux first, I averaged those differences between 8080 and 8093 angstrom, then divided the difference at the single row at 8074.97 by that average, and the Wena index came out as 1.9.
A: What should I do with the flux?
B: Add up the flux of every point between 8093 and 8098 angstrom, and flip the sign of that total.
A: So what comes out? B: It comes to -36.8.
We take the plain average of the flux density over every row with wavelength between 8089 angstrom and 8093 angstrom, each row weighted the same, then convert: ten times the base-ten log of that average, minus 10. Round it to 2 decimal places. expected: 1.04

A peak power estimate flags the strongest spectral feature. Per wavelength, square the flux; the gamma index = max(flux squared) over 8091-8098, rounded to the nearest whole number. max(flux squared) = 164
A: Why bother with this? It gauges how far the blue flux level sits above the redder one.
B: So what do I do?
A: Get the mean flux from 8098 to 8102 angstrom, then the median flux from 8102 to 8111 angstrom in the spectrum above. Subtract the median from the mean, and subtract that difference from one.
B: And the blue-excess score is 1.0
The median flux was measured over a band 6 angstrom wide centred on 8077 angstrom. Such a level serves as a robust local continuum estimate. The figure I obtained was 12.4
